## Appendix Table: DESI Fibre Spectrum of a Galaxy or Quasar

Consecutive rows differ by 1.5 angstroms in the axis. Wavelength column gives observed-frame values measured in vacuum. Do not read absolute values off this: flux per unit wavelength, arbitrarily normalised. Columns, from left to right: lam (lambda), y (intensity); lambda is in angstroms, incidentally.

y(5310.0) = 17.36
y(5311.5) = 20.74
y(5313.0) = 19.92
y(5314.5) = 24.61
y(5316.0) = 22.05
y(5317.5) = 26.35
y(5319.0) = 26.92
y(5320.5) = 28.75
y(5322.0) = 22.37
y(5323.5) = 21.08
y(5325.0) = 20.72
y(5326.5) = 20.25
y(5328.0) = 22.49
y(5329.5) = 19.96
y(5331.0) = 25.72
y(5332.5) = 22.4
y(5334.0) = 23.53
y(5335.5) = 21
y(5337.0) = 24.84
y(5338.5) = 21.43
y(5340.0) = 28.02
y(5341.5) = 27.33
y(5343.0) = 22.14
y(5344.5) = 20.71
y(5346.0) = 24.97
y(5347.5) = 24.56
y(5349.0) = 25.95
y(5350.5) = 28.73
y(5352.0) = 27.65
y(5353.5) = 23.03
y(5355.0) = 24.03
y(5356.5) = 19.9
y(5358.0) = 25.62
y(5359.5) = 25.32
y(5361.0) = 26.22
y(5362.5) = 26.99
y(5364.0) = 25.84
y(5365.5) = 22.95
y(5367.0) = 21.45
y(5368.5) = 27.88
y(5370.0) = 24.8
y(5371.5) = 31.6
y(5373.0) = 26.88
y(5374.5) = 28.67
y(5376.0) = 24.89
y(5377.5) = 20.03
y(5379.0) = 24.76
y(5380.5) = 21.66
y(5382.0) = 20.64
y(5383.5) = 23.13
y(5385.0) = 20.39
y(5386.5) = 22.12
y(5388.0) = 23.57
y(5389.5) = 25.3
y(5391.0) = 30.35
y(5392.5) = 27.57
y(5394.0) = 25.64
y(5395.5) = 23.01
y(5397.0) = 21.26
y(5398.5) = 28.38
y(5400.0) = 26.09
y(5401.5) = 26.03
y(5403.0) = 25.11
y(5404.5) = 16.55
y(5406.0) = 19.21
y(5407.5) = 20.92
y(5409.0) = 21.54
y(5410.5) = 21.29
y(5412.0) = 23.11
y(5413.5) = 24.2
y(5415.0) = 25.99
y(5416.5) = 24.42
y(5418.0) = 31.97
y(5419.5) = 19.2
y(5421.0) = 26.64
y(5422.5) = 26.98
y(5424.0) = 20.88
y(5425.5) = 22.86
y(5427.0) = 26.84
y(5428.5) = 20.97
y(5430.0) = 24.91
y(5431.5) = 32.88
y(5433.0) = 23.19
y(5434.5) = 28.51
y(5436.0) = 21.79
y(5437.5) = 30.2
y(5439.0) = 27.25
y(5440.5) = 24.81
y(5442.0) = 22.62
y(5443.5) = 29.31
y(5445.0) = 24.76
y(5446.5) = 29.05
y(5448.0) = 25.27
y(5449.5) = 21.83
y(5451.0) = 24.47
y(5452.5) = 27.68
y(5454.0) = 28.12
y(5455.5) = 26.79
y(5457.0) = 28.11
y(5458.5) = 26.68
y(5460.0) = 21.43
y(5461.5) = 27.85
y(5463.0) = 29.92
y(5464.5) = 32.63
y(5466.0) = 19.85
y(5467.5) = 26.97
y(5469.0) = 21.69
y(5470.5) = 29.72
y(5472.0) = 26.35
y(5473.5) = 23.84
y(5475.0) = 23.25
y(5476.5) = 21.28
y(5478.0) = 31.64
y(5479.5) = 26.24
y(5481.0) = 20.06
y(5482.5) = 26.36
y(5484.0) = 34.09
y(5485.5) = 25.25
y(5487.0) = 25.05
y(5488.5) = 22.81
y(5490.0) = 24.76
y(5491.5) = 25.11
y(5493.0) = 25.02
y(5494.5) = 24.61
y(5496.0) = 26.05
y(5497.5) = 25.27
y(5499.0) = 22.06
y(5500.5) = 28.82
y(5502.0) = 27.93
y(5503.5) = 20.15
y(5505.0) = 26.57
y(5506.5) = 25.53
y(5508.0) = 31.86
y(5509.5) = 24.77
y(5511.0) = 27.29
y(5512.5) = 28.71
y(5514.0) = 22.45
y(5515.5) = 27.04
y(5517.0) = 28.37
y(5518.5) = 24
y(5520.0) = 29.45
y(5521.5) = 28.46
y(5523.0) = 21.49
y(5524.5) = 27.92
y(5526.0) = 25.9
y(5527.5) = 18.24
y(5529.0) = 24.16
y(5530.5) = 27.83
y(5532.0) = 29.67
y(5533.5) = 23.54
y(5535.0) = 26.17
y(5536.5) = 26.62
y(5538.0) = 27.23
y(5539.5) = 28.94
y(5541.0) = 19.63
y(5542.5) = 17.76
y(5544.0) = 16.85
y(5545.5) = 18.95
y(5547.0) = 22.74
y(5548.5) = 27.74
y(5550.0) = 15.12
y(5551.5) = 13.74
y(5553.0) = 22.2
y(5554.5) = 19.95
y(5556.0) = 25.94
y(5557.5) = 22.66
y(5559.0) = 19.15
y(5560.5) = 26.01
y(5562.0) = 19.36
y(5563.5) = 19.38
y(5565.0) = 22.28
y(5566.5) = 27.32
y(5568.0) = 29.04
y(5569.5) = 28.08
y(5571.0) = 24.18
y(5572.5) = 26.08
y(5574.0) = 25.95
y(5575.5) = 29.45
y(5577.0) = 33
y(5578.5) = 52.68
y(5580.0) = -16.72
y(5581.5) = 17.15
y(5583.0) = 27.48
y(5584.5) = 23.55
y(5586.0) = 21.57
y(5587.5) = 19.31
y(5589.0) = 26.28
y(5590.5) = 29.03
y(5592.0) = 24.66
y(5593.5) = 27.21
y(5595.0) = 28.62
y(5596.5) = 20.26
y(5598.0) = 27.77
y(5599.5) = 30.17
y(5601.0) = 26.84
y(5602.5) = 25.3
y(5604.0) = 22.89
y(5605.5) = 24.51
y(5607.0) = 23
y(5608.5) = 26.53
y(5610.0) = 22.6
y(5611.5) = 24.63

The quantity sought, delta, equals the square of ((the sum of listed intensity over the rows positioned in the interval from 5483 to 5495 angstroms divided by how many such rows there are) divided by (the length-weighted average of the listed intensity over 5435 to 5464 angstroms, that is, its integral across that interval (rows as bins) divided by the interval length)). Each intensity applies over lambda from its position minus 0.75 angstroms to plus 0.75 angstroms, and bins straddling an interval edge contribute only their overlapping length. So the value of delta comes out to 0.97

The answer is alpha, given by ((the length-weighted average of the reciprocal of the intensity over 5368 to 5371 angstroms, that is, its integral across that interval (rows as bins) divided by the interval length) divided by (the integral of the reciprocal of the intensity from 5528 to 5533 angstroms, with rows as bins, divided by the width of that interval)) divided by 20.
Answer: 0.049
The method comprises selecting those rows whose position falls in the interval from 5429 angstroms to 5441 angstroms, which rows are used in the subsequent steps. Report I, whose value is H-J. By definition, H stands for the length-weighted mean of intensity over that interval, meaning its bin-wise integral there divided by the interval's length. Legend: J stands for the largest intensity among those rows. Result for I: -6.3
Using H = 26.6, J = 32.88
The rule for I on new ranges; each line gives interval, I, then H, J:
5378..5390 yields -2.7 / 22.6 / 25.3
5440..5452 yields -4.0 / 25.3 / 29.31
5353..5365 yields -2.4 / 24.6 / 26.99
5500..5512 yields -5.2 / 26.6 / 31.86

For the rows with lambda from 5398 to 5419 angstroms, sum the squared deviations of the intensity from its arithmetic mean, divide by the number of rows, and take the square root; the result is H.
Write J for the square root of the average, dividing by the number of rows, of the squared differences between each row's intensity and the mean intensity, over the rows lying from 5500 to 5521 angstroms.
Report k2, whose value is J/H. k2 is 0.8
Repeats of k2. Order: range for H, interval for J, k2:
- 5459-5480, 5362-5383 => 0.8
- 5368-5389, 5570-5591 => 4.2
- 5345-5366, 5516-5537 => 1.5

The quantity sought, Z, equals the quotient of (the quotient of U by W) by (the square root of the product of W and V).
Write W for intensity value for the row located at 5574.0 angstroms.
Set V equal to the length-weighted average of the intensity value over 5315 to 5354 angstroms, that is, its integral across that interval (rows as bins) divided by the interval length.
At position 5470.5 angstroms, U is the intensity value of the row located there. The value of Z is 0.046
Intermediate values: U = 29.72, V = 24.0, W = 25.95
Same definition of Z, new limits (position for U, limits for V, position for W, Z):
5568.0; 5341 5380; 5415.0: 0.044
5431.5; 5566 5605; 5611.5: 0.054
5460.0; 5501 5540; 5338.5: 0.042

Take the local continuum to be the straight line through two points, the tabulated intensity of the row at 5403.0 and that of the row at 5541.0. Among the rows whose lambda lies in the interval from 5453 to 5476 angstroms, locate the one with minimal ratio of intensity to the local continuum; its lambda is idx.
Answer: 5466.0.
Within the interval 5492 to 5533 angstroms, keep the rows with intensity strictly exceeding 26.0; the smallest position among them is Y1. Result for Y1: 5496.0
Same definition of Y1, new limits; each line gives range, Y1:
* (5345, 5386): 5350.5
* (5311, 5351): 5317.5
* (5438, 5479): 5439.0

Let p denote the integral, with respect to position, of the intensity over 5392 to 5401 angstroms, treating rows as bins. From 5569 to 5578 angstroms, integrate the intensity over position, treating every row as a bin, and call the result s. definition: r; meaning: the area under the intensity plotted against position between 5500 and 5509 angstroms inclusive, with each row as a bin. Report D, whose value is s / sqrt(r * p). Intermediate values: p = 228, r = 240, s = 256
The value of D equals 1.10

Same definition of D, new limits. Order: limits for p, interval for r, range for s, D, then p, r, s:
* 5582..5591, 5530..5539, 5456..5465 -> 1.08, 218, 242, 248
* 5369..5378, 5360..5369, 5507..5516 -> 1.05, 237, 226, 243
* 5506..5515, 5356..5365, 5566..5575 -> 1.04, 241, 226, 242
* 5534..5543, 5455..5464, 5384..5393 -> 0.96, 221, 243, 223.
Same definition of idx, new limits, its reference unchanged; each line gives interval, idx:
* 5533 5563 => 5551.5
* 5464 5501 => 5466.0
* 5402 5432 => 5404.5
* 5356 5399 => 5356.5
